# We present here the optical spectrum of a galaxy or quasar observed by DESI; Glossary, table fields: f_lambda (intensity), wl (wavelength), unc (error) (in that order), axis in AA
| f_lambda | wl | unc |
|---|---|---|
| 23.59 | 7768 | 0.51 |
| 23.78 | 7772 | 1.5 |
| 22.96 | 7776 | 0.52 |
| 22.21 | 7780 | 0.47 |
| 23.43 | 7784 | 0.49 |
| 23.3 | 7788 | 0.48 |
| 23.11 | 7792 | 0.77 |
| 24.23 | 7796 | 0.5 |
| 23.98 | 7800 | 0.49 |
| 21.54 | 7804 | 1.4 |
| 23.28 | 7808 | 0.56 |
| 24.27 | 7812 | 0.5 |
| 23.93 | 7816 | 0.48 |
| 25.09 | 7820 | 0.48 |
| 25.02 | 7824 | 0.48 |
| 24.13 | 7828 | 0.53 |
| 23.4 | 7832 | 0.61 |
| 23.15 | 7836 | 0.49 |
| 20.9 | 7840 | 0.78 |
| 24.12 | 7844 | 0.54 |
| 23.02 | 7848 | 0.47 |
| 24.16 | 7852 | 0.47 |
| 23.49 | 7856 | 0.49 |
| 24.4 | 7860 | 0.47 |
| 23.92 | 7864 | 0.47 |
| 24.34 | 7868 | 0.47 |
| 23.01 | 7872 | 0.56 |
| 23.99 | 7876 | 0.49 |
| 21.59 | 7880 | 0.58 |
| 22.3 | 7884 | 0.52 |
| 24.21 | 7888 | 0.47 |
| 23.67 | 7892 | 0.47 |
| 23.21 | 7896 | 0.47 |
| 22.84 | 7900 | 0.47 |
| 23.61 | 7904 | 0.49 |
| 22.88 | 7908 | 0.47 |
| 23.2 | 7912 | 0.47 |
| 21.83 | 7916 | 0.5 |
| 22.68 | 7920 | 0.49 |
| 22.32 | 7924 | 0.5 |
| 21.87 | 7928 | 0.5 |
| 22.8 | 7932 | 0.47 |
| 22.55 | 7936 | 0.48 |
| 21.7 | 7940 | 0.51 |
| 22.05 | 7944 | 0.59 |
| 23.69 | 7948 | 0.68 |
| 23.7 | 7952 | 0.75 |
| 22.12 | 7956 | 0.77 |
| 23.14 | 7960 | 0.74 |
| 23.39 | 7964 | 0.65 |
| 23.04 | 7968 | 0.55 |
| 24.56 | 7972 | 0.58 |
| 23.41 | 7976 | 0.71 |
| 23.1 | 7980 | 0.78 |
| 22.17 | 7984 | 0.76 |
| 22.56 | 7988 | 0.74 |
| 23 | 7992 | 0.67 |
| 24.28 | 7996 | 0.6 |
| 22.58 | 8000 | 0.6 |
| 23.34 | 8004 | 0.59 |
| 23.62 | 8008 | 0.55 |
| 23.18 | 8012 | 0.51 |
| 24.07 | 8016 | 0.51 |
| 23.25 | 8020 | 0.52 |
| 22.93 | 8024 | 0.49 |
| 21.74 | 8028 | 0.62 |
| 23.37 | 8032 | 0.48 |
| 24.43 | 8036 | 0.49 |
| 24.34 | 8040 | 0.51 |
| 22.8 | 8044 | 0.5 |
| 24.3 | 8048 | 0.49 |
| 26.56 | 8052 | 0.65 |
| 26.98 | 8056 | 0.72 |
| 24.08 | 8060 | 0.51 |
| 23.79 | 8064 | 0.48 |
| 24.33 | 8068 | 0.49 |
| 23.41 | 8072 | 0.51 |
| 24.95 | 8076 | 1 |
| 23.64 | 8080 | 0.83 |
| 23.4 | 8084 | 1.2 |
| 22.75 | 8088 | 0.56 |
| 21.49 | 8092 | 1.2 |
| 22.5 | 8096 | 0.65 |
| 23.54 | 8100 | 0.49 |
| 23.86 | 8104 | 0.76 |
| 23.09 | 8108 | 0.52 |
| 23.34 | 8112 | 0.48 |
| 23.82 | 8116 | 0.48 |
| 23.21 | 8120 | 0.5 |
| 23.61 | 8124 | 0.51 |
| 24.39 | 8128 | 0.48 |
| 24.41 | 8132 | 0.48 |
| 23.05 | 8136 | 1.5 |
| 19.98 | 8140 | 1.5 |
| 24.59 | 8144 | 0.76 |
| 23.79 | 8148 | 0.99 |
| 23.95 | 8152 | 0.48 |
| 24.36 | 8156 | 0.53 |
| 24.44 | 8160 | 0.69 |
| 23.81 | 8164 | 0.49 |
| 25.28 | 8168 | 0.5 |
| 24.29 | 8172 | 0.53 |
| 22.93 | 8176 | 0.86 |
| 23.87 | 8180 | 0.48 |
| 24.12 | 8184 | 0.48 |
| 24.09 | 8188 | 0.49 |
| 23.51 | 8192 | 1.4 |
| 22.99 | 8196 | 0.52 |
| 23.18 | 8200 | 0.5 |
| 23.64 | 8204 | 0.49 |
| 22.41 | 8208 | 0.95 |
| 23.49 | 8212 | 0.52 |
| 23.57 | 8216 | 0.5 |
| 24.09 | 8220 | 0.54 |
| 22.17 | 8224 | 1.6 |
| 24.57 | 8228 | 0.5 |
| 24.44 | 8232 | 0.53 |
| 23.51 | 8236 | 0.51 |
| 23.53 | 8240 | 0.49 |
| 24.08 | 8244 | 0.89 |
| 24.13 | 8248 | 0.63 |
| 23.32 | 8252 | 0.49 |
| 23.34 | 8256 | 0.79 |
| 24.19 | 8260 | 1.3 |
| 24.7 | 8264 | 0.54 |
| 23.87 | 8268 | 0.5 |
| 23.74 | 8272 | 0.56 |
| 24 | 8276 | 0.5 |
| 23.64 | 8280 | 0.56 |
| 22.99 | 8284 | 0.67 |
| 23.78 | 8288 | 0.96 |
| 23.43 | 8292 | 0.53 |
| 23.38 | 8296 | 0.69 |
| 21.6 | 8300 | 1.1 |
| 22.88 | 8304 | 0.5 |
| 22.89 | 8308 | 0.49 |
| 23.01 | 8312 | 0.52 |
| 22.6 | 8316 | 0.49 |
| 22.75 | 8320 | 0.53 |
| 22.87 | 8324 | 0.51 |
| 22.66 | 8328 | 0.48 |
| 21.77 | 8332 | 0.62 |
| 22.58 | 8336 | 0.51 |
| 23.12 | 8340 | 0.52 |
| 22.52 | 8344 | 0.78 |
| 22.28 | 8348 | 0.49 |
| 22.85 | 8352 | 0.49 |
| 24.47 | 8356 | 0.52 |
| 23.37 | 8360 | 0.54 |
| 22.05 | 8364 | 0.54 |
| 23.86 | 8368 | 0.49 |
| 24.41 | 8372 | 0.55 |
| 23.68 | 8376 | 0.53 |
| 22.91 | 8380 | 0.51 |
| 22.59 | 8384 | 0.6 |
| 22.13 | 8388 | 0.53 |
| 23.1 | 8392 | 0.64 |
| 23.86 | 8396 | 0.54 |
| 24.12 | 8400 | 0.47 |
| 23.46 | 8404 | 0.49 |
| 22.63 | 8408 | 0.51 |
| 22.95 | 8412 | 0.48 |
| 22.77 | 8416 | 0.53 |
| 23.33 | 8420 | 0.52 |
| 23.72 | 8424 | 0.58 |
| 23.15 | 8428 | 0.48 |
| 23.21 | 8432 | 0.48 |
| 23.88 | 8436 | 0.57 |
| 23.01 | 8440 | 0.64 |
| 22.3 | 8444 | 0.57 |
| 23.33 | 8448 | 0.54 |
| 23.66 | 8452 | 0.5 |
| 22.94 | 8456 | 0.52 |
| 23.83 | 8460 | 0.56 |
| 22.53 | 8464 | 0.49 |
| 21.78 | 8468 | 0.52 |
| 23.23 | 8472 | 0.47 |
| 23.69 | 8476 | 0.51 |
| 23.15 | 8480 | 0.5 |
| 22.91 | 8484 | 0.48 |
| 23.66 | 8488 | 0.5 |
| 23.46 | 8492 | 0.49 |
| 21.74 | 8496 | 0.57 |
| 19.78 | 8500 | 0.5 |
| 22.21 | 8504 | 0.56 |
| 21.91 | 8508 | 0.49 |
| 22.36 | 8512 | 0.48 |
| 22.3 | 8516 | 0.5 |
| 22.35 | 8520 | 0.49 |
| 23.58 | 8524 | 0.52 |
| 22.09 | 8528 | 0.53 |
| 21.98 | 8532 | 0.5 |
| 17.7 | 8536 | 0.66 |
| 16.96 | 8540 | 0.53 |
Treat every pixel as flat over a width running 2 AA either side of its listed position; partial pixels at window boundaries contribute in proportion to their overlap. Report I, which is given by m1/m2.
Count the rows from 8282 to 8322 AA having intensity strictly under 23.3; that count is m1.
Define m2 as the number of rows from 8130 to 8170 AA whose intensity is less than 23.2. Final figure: 3.50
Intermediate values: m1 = 7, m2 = 2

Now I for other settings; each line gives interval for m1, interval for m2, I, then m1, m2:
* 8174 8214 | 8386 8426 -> 0.80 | 4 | 5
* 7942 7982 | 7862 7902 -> 1.25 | 5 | 4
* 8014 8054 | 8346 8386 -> 0.80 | 4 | 5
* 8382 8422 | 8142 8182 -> 6.00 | 6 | 1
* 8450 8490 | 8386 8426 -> 1.20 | 6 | 5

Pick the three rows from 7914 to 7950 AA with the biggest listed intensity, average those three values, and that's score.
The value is 23.1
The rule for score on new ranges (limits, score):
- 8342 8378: 24.2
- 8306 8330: 22.9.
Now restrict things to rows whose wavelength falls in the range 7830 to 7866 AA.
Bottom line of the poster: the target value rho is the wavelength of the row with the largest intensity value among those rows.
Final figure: 7860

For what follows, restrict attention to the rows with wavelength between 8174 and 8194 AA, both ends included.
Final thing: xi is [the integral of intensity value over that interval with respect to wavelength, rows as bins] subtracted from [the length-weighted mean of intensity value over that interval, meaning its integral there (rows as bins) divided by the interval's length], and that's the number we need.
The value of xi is -450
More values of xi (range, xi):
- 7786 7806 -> -441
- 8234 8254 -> -451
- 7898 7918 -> -435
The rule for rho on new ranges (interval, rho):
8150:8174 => 8168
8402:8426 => 8424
